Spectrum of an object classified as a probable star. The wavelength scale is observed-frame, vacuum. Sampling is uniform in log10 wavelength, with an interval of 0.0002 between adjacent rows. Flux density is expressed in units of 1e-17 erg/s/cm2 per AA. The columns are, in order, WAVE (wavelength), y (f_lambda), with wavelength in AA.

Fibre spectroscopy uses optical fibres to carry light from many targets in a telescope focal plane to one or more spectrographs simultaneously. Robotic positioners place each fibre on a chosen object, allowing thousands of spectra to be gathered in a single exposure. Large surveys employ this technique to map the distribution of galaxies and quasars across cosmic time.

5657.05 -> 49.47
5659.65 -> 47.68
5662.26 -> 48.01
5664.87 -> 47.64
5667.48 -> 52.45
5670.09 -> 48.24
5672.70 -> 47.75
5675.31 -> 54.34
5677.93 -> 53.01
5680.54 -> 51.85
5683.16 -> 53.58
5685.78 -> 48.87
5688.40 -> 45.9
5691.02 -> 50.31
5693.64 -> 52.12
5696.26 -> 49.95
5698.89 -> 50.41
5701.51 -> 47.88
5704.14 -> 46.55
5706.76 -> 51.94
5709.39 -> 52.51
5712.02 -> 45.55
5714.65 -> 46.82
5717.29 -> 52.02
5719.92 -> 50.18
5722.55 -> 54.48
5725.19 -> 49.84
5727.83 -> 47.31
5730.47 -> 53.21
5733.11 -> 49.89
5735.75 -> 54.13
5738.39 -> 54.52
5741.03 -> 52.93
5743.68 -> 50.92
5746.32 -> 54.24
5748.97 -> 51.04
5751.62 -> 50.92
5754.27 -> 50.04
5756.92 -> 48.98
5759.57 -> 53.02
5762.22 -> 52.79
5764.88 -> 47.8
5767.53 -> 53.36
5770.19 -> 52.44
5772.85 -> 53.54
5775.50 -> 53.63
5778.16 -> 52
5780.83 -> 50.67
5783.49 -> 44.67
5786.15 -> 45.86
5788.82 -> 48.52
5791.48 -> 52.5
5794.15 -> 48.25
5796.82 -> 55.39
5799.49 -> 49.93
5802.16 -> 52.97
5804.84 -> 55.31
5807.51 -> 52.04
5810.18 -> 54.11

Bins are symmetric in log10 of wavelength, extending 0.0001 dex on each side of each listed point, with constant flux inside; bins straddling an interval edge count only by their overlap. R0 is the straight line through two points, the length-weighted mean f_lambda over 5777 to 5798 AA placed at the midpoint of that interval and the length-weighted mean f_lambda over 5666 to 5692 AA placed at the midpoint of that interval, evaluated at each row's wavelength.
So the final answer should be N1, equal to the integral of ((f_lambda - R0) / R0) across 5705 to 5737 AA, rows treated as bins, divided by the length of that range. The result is 0.007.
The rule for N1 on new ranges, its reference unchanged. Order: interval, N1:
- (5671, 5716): -0.011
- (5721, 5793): 0.026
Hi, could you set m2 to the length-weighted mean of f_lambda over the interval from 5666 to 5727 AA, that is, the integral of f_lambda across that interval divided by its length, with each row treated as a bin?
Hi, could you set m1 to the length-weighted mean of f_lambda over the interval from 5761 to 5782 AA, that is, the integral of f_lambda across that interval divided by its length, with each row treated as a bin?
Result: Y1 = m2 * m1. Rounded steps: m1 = 52.0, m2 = 50.3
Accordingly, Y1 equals 2614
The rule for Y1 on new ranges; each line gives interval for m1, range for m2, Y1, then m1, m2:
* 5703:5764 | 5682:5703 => 2542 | 51.0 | 49.8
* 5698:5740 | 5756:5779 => 2626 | 50.5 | 52.0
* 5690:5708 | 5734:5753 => 2624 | 49.9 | 52.6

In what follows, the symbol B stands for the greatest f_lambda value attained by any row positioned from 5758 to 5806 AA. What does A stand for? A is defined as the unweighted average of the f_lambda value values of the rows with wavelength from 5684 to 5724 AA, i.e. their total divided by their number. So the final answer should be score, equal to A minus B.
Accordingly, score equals -5.7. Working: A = 49.7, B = 55.39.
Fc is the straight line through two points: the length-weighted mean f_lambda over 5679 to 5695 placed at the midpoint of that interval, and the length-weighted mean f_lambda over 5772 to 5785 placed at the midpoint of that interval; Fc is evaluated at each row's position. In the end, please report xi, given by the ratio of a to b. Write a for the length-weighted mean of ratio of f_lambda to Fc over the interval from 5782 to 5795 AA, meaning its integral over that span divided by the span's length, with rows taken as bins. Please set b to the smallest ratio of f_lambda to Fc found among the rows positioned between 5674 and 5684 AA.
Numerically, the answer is 0.92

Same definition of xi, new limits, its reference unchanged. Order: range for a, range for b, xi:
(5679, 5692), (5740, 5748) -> 0.99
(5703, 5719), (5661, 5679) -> 1.03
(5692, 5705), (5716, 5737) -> 1.05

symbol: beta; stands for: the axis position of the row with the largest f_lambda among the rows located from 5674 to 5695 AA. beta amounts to 5675.31 AA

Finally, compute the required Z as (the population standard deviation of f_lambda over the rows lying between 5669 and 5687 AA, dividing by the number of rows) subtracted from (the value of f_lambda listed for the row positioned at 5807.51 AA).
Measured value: 49.5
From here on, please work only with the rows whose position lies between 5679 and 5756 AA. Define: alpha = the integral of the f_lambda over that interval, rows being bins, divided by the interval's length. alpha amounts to 50.7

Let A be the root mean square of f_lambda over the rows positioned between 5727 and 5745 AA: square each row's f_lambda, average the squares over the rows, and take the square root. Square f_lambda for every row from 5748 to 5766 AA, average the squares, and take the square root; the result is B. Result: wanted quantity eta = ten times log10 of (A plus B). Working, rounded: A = 51.9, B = 50.7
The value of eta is 20.1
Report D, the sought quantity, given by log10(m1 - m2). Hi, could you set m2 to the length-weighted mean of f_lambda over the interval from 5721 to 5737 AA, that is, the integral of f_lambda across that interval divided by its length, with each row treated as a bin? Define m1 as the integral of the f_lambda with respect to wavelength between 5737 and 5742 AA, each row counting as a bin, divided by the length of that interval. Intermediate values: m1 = 53.8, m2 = 51.4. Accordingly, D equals 0.4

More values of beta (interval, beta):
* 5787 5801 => 5796.82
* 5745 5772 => 5746.32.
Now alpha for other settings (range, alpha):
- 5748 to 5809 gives 51.1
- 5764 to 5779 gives 52.3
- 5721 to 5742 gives 52.0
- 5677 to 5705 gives 50.1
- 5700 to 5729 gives 49.6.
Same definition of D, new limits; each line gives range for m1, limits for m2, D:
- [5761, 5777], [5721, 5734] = 0.1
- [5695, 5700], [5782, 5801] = -0.1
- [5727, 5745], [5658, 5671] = 0.5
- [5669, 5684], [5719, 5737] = -0.8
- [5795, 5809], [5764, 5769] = 0.3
